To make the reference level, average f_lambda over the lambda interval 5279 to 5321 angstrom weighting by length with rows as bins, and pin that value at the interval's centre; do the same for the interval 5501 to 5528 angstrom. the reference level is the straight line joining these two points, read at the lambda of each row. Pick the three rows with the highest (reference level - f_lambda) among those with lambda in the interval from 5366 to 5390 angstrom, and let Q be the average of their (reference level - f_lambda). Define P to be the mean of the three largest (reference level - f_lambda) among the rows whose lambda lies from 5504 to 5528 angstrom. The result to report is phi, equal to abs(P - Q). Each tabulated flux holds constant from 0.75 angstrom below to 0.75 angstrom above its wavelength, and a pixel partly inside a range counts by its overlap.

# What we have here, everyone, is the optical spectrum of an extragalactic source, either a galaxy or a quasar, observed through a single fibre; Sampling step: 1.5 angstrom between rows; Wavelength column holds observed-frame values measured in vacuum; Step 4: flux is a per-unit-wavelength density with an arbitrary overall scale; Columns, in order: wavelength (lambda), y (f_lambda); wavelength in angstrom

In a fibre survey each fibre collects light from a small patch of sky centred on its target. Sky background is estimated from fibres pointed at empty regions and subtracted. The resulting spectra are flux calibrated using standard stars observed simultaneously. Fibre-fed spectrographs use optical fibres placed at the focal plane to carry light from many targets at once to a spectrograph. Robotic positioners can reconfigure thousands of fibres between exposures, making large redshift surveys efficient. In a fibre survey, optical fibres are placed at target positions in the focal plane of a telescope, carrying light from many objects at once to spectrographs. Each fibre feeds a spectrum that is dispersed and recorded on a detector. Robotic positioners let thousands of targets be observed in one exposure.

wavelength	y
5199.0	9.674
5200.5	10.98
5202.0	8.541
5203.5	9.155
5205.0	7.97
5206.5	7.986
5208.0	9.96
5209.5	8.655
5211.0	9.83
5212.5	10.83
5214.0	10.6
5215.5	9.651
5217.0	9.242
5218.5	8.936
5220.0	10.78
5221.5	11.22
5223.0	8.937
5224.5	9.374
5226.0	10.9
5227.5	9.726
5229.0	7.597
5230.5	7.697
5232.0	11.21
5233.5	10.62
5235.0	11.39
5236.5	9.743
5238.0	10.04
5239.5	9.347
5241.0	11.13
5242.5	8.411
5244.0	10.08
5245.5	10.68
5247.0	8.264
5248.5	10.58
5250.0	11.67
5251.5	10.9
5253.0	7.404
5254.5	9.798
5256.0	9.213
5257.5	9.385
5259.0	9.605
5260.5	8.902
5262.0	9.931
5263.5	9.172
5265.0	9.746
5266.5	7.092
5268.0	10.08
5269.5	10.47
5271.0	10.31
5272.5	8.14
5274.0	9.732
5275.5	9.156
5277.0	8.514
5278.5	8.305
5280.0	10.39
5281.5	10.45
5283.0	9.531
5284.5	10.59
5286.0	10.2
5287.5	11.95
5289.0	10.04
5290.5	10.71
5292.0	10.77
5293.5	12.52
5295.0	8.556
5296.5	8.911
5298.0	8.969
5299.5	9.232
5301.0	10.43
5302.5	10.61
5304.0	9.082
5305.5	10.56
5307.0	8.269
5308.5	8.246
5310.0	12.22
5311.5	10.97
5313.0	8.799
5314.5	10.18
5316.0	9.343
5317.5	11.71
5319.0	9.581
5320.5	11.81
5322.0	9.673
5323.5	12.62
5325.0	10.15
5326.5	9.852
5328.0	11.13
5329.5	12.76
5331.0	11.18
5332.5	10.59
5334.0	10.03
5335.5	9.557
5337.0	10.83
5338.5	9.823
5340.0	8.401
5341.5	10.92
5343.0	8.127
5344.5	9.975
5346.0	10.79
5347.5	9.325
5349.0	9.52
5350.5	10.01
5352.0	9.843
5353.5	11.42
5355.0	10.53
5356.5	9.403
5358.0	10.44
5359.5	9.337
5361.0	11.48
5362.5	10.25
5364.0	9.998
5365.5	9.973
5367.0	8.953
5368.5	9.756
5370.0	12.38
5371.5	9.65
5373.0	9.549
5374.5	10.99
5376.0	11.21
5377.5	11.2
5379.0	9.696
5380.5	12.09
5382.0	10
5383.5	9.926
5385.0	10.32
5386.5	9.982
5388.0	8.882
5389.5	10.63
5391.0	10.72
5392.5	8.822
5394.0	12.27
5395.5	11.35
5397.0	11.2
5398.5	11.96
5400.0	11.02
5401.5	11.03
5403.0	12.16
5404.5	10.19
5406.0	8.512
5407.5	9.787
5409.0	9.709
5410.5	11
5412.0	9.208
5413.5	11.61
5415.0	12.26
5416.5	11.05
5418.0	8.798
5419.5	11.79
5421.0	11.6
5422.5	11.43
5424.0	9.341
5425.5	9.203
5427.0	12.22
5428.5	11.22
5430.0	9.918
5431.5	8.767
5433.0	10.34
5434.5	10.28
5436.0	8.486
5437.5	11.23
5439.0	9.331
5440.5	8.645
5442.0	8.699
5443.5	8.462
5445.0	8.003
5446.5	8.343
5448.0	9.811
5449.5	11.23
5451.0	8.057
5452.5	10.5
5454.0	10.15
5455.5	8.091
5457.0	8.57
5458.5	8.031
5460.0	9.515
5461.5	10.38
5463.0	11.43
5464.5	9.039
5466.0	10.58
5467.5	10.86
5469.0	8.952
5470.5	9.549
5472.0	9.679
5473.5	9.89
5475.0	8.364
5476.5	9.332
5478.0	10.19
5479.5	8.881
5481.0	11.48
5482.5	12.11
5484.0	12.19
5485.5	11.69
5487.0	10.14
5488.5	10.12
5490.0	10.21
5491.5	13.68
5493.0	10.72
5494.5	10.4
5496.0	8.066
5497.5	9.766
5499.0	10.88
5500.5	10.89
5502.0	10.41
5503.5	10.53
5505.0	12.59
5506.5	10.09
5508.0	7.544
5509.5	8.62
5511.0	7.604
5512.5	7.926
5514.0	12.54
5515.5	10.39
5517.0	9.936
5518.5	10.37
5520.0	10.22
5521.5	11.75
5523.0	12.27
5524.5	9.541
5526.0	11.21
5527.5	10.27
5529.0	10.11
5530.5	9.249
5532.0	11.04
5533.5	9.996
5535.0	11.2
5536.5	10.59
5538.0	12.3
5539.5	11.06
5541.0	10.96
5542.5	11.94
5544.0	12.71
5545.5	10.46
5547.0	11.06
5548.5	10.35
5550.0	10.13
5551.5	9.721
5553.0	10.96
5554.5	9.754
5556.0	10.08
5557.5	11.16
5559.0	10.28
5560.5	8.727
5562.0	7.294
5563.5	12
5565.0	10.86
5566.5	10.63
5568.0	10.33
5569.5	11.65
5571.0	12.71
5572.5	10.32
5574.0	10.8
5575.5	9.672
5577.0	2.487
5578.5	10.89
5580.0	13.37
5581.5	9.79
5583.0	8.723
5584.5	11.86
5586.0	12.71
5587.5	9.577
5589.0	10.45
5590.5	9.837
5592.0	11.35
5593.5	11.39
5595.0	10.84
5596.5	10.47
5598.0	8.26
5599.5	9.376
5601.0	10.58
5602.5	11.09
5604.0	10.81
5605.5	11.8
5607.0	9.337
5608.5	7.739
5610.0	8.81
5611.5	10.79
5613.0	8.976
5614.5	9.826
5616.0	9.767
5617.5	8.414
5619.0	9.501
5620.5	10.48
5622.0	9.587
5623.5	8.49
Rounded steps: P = 2.52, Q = 1.0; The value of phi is 1.5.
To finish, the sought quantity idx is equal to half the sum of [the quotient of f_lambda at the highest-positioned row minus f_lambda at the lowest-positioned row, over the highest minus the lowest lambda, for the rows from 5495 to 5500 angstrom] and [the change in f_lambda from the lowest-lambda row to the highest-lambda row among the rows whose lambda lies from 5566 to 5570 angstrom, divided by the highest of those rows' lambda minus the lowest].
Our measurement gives 0.64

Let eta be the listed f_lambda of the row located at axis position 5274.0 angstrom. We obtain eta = 9.732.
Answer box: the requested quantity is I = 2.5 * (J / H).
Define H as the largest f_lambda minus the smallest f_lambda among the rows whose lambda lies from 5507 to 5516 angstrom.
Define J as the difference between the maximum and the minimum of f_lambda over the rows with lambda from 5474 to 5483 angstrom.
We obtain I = 1.9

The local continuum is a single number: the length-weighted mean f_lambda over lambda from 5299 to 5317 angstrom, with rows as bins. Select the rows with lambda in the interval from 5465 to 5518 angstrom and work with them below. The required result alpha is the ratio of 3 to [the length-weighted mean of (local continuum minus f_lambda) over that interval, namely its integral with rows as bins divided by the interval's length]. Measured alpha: -9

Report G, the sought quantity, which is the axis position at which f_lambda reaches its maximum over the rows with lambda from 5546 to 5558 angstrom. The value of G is 5557.5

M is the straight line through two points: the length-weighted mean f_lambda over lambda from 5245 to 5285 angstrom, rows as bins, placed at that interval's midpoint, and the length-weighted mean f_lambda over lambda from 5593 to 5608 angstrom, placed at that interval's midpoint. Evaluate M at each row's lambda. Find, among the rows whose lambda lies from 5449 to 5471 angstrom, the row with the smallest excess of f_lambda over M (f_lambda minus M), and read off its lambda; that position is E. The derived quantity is 5458.5 angstrom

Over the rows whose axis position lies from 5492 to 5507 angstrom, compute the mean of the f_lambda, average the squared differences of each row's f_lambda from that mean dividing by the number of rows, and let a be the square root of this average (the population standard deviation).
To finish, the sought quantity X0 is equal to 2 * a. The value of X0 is 2.1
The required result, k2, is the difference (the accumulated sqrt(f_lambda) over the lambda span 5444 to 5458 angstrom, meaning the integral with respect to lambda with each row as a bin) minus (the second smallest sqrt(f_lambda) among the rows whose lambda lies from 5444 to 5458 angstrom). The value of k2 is 39.5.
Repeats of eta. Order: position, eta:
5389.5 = 10.63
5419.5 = 11.79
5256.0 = 9.213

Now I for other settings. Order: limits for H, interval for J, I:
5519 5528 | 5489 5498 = 5.1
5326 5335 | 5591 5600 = 2.7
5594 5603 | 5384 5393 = 1.7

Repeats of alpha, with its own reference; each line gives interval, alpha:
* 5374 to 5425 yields -4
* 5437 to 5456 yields 5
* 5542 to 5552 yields -3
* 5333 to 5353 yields 58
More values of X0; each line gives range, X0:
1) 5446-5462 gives 2.2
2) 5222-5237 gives 2.6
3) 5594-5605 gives 1.9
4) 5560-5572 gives 3.3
